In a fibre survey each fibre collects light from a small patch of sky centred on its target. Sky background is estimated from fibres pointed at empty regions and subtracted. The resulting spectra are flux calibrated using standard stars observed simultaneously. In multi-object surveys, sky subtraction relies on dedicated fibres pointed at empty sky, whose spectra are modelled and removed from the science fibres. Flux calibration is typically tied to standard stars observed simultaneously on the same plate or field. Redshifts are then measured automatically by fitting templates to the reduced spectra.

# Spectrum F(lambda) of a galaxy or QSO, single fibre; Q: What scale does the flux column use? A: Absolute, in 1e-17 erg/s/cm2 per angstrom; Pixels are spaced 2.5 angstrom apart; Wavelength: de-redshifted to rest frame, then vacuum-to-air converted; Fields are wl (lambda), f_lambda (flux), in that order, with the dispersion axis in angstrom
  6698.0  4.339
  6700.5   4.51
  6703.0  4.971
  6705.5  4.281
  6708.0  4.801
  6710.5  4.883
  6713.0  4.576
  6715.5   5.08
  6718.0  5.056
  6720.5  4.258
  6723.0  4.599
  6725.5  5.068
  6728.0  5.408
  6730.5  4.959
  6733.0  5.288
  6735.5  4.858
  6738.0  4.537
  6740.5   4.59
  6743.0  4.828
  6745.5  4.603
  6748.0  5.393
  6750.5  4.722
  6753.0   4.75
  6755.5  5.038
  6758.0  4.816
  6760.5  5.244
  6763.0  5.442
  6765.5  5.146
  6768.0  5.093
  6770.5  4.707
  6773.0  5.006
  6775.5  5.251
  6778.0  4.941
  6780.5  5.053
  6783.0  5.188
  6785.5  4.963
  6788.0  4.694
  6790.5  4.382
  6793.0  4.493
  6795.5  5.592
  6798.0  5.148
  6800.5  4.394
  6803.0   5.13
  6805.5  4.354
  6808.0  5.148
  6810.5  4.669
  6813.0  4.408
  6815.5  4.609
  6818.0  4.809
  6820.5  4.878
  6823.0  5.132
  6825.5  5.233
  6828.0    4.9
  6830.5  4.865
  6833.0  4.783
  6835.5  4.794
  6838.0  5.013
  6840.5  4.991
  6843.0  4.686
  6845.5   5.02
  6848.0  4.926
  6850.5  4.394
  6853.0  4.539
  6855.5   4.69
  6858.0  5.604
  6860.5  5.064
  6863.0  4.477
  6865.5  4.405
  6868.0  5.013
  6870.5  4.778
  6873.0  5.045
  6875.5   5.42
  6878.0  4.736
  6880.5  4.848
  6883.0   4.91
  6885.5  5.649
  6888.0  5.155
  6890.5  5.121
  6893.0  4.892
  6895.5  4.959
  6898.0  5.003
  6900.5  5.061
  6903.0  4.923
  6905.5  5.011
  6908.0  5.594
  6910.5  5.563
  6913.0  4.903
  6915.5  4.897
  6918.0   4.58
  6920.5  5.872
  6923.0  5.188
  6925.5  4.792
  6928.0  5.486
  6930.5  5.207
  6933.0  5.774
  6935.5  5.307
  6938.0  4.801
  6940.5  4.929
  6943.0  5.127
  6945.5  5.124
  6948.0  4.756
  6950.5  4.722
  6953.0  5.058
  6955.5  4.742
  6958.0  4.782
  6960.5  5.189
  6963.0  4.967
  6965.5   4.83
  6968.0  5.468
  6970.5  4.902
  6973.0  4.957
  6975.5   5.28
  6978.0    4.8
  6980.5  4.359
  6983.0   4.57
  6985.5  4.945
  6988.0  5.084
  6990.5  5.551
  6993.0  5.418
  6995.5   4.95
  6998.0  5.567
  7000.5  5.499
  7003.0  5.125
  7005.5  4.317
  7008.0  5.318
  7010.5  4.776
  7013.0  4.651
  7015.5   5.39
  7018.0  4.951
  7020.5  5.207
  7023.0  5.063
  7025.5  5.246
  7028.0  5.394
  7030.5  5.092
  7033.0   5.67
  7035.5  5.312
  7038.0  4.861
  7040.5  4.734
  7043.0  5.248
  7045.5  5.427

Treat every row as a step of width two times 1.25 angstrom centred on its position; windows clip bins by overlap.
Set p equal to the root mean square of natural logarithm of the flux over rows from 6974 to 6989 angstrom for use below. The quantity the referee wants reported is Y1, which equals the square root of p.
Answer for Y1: 1.255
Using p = 1.58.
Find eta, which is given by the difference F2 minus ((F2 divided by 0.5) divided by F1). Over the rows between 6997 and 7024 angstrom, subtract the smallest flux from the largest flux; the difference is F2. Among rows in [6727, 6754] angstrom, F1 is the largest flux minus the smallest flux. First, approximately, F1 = 0.87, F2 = 1.25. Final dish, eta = -1.62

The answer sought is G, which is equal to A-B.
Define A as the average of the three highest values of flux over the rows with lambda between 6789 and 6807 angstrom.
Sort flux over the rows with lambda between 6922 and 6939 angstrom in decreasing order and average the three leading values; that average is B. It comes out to -0.23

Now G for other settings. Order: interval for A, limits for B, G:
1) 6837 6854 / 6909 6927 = -0.53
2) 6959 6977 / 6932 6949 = -0.09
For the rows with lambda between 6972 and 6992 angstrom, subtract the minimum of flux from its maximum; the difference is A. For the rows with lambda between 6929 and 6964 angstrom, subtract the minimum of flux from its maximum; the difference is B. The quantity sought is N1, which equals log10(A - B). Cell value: -0.85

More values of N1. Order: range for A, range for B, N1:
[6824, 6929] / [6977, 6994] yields -0.54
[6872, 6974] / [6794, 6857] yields -1.27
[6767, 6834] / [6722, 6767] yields -0.48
